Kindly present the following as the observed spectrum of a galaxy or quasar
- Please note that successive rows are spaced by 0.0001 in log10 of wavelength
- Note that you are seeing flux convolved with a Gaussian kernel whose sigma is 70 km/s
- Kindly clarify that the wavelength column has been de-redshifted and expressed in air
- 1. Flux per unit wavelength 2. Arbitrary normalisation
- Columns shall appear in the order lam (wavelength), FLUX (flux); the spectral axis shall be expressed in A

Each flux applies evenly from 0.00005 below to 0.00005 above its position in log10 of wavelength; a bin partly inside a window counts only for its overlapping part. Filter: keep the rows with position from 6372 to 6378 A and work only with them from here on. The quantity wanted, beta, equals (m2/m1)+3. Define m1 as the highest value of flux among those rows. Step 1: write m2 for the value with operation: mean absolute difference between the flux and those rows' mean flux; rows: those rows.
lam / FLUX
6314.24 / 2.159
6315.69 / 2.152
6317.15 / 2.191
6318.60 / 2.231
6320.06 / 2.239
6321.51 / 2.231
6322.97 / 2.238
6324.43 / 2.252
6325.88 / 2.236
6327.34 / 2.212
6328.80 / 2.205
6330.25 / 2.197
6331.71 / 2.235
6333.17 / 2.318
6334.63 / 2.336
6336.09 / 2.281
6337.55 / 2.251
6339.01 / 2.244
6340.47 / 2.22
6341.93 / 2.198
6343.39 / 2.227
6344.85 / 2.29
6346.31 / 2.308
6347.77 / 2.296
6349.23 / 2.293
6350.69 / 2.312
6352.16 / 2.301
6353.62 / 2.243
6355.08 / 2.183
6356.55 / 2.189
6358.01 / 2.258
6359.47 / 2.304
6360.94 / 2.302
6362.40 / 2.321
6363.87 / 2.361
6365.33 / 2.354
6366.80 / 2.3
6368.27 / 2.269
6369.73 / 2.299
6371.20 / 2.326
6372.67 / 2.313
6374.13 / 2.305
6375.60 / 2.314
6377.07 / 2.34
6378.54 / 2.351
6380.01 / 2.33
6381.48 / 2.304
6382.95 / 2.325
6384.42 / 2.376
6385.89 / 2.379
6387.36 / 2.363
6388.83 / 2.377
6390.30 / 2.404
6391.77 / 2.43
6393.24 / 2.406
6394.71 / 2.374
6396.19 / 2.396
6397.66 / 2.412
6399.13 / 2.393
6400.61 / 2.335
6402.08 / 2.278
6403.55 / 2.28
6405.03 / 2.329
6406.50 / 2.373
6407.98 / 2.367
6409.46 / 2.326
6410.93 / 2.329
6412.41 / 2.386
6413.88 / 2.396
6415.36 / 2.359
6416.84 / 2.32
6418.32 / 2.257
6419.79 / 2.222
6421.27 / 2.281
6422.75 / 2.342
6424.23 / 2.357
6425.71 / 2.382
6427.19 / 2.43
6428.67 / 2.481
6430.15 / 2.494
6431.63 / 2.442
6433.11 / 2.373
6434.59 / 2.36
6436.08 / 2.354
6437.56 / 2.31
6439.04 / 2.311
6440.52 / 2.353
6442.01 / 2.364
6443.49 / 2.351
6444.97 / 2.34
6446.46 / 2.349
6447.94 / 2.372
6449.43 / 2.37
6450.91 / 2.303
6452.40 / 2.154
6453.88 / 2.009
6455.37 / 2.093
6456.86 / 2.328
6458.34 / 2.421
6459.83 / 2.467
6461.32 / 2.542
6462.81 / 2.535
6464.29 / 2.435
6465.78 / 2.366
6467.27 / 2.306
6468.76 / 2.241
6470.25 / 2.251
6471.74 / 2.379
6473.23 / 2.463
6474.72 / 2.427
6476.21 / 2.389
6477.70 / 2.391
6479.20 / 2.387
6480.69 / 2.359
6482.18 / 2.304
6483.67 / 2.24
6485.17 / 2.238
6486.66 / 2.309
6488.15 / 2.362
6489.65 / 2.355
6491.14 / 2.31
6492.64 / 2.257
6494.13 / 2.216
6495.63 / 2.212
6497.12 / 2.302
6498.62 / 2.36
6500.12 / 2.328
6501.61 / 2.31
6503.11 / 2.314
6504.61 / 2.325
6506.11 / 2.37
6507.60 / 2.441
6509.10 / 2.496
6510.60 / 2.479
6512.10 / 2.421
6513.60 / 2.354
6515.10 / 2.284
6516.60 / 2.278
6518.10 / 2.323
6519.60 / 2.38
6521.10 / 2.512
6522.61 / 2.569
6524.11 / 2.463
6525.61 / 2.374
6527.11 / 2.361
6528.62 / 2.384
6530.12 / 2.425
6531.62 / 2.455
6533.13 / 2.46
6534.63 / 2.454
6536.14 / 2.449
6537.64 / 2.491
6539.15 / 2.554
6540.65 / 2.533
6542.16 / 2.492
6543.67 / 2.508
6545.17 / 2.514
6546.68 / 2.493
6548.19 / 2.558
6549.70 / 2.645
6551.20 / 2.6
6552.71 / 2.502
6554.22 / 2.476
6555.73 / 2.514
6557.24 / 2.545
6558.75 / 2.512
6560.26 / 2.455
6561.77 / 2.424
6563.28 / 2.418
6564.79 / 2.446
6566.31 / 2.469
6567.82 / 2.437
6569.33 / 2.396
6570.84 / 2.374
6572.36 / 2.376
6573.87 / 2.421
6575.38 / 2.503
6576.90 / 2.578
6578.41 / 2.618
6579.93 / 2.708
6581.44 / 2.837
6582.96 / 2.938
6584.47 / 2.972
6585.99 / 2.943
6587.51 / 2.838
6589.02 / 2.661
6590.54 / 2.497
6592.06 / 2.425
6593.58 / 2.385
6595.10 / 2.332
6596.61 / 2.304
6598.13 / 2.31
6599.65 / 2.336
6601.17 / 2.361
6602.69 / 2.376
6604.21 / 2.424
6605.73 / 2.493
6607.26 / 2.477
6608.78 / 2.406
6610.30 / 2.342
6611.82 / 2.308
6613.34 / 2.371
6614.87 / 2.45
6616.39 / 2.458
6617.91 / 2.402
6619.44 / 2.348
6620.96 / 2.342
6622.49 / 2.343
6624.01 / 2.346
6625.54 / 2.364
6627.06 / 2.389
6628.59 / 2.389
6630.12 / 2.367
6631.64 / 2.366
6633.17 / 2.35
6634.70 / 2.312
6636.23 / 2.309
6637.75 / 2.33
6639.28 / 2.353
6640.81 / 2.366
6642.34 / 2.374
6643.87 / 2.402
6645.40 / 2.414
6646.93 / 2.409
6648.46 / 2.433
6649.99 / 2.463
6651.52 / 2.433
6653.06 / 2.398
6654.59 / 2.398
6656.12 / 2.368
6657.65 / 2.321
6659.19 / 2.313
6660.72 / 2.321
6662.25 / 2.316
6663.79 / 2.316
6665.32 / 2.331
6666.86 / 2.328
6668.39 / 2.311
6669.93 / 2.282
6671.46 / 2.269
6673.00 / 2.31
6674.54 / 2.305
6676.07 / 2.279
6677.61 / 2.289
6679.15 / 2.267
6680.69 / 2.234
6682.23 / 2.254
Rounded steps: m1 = 2.34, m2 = 0.011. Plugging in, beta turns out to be 3.00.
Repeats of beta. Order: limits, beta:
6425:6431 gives 3.02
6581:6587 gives 3.01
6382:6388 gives 3.01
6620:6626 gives 3.00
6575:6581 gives 3.02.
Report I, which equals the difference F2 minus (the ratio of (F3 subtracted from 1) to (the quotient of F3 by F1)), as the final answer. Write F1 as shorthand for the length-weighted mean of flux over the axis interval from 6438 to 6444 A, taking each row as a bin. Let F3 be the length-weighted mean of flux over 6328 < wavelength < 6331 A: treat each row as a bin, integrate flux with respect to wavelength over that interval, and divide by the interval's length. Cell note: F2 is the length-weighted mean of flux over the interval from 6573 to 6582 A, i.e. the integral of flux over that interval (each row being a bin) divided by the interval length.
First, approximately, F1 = 2.34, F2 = 2.60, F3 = 2.20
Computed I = 3.88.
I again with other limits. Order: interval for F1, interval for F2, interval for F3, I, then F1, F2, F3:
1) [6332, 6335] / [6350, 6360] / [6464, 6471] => 3.56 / 2.31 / 2.25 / 2.31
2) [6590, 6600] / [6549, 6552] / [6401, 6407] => 3.97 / 2.37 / 2.63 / 2.32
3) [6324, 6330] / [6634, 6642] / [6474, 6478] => 3.64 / 2.23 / 2.34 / 2.40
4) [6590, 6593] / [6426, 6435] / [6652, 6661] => 3.84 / 2.45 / 2.43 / 2.36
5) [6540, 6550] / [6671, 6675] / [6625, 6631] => 3.76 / 2.53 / 2.29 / 2.38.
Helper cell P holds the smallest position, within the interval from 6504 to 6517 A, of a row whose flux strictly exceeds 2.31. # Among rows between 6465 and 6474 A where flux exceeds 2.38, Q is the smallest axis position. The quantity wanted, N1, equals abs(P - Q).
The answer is 31.4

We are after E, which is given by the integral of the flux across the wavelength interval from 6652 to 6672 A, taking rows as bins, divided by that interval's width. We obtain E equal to 2.331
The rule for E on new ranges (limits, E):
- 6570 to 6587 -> 2.662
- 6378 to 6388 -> 2.346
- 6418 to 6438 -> 2.366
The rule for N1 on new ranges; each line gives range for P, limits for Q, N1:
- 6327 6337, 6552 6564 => 219.5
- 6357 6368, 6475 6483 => 113.8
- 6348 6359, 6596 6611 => 253.5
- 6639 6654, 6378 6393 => 249.0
